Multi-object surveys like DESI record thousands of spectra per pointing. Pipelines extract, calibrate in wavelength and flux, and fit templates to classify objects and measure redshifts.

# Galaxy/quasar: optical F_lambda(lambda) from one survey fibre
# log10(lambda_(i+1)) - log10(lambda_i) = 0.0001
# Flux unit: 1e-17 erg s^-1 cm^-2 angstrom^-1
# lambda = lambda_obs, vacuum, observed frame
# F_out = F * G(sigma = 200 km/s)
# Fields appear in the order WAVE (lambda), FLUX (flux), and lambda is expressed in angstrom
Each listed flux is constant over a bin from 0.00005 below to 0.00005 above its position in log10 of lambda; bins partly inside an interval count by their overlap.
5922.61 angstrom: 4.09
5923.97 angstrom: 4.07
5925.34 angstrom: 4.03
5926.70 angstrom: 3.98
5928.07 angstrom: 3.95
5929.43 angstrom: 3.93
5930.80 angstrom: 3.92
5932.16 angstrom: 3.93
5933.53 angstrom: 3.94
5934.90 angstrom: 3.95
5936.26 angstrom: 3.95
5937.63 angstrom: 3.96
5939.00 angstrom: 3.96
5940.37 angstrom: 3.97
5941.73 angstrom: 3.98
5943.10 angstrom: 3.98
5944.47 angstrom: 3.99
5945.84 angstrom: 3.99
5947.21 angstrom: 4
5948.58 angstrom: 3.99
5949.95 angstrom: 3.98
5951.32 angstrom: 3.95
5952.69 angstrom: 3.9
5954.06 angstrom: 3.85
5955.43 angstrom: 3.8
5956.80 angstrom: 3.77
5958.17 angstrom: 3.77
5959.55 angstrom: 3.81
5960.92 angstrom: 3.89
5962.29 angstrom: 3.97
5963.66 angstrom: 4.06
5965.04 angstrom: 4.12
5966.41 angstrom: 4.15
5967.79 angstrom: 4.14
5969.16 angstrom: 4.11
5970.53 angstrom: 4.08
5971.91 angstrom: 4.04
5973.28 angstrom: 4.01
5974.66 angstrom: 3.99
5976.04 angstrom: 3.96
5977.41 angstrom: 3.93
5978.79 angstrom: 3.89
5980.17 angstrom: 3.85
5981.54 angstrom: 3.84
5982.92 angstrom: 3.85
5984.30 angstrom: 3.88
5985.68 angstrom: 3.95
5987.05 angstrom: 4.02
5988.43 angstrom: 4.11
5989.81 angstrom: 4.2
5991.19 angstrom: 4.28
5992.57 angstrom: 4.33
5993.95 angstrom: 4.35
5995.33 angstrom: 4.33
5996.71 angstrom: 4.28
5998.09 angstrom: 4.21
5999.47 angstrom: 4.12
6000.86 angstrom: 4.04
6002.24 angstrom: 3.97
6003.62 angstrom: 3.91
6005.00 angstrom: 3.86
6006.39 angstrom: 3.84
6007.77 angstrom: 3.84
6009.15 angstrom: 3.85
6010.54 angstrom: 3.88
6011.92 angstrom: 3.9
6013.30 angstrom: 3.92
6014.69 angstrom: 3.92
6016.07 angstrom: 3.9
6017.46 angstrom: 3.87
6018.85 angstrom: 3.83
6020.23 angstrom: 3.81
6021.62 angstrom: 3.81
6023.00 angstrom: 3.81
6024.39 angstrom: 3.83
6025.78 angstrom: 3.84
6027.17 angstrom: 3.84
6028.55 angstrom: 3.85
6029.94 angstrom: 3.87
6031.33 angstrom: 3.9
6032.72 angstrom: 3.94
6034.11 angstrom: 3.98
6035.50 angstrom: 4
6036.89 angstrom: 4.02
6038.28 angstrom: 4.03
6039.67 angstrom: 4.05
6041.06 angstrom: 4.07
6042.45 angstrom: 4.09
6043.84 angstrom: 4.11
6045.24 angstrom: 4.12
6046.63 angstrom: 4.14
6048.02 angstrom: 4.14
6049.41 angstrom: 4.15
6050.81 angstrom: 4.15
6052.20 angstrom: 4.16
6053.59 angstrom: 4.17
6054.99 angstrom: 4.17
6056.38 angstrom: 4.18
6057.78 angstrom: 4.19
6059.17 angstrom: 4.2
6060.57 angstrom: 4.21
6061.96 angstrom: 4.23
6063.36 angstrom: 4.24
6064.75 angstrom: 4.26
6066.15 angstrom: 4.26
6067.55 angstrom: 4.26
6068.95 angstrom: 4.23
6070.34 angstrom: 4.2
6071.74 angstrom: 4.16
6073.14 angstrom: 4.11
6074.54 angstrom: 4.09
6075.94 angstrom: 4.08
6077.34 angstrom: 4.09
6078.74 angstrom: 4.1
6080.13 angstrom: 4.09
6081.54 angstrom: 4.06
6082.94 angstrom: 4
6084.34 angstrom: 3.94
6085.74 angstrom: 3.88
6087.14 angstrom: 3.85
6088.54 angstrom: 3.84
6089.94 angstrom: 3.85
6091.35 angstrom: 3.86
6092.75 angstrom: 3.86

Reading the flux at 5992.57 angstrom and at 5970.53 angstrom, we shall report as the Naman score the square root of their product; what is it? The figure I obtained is 4.20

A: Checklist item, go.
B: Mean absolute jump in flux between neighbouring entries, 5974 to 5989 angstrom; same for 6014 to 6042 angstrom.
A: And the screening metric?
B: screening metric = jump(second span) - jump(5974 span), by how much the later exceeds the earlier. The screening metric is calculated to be -0.023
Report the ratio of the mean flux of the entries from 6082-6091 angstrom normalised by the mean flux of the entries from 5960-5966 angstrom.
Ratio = 0.97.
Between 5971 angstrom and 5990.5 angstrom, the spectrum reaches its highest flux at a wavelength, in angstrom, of 5989.81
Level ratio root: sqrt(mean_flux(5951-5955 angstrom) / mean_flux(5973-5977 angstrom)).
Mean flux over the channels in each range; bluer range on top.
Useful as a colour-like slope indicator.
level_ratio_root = 0.99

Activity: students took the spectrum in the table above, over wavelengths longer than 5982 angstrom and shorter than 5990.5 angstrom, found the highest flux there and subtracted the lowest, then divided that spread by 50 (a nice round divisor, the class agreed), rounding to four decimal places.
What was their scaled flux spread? 0.0070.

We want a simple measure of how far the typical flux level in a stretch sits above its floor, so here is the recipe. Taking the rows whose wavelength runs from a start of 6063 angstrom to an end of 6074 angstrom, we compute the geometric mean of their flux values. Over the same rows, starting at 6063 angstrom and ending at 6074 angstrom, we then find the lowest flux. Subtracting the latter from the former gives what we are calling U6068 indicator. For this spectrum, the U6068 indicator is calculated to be 0.10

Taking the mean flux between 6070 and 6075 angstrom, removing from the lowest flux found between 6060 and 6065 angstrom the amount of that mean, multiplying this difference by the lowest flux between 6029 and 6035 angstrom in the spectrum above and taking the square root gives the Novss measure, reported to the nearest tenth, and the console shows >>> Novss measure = 0.5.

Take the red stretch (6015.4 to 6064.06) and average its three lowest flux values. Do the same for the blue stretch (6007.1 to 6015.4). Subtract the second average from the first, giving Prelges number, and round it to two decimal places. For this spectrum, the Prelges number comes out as -0.05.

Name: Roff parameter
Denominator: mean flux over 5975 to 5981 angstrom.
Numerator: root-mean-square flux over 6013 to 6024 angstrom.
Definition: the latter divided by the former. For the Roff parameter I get 0.99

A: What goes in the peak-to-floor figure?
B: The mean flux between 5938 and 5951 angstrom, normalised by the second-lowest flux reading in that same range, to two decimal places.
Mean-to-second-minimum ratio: 1.00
